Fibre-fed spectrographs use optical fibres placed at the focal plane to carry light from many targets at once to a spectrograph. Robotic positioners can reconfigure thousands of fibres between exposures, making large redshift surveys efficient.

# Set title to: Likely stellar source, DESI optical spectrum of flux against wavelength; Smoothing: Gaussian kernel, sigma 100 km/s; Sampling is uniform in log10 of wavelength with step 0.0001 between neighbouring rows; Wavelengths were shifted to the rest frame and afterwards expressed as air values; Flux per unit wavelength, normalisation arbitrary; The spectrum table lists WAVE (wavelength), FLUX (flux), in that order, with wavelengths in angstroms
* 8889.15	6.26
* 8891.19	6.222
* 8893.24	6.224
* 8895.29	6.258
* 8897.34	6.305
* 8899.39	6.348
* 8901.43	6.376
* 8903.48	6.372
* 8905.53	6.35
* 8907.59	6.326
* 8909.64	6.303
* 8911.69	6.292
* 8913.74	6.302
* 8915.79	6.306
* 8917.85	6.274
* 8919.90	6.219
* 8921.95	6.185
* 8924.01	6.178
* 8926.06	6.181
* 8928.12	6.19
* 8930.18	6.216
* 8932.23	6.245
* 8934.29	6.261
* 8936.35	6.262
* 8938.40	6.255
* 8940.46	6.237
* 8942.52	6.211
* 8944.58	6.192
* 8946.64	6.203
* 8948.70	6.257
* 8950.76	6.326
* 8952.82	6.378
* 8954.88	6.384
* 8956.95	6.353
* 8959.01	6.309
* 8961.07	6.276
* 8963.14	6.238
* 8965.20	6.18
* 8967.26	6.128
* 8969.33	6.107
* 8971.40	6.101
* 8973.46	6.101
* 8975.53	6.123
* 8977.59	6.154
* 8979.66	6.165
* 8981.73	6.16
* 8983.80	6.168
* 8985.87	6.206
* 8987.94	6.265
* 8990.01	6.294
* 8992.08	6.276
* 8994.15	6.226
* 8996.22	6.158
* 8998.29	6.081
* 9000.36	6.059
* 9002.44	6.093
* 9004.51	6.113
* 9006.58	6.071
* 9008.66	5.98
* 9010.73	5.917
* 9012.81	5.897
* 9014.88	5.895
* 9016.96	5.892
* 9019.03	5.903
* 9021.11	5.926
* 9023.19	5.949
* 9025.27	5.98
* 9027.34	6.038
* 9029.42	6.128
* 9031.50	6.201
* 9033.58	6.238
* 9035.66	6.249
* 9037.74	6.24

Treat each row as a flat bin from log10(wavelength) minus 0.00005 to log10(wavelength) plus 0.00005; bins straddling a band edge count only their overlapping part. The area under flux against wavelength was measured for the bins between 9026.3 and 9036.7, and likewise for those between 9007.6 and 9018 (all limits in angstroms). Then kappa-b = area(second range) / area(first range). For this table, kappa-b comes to 0.96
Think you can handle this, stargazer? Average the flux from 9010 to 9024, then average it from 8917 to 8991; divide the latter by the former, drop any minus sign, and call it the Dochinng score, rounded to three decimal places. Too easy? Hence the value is 1.053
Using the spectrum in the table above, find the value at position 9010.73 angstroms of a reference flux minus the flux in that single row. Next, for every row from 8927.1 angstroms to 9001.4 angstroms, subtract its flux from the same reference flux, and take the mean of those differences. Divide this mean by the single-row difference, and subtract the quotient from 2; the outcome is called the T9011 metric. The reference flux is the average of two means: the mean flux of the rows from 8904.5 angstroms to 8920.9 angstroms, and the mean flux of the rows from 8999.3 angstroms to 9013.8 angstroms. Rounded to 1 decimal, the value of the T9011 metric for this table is 2.2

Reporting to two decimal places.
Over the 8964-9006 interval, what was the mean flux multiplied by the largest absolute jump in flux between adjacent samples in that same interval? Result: 0.47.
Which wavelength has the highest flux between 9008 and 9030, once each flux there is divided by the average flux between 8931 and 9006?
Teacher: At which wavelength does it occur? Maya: 9029.42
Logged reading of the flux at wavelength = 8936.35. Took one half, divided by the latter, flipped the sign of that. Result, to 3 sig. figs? -0.0798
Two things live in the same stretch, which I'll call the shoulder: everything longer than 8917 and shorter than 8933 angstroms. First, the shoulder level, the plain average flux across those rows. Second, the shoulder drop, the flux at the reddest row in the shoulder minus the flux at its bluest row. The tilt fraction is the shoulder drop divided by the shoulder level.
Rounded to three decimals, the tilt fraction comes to -0.005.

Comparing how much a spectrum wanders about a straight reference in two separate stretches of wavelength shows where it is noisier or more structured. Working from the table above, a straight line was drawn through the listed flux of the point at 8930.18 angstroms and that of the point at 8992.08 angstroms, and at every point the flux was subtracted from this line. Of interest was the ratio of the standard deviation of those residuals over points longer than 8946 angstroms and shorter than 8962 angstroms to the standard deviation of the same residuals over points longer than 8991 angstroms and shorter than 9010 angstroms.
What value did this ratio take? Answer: 0.64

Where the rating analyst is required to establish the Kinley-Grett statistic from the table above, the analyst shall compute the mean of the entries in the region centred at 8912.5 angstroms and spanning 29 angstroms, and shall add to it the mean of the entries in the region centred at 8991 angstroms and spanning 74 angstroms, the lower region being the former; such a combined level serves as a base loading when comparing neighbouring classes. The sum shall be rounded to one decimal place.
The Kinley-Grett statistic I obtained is 12.4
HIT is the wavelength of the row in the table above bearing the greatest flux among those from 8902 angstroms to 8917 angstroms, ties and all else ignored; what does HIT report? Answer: 8903.48 angstroms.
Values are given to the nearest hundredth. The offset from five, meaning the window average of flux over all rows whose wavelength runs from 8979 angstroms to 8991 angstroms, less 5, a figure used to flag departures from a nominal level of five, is 1.21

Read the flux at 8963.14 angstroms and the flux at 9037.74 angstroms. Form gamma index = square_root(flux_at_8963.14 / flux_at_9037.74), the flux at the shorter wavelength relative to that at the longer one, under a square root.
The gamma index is 1.00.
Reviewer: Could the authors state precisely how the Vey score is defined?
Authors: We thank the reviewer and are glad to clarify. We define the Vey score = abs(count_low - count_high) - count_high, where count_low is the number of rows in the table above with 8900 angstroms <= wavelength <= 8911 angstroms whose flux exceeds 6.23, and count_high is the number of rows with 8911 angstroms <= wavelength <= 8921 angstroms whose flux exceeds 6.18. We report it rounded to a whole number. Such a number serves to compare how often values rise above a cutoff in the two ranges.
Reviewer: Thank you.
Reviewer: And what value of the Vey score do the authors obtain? -5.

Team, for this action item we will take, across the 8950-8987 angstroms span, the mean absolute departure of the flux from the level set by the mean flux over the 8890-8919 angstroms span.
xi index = 0.12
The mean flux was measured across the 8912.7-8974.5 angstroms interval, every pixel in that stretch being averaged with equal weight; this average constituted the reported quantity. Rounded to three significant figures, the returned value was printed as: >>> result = 6.24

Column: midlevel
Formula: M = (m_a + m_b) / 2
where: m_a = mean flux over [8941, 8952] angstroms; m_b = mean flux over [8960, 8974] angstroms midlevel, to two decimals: 6.20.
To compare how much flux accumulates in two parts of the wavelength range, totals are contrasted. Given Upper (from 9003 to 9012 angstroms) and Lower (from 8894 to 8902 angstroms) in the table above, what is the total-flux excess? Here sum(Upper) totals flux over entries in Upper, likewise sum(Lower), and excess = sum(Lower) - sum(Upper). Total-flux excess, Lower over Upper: 1.2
